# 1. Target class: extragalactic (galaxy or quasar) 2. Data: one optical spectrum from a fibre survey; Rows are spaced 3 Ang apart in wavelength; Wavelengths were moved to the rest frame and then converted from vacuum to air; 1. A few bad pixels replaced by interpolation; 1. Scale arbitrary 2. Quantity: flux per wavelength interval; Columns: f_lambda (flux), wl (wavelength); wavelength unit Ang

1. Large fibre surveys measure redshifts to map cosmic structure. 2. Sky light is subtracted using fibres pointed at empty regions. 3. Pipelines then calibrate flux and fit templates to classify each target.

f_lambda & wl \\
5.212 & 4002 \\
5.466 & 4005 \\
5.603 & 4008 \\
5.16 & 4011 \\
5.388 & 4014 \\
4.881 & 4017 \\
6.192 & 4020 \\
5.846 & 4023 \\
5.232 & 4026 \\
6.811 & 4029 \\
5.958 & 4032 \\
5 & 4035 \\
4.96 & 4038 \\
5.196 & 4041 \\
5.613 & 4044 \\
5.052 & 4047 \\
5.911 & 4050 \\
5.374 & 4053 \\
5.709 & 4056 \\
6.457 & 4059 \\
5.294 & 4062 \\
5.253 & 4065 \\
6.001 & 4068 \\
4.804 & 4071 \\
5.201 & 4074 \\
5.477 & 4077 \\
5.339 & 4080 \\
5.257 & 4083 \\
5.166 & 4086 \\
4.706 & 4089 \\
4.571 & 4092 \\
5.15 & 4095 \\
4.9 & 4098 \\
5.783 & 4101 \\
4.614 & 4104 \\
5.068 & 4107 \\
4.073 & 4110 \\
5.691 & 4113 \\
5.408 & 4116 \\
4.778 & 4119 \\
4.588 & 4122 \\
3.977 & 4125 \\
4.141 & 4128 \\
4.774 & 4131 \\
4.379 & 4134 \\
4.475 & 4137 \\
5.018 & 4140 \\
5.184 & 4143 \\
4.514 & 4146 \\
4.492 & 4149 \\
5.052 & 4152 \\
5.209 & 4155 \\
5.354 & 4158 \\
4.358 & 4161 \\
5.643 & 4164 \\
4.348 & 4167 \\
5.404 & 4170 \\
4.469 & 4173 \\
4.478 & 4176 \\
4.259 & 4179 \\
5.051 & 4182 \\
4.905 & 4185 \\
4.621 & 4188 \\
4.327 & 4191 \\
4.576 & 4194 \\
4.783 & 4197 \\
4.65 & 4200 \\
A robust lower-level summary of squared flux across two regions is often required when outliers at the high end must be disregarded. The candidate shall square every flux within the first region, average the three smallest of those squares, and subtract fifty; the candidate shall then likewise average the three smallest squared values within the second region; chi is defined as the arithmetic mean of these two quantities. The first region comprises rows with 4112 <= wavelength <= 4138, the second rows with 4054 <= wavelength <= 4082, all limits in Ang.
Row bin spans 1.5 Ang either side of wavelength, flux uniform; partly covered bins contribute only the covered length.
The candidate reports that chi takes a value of -3.4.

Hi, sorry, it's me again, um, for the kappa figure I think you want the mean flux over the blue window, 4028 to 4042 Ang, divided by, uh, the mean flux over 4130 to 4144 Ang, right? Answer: 1.17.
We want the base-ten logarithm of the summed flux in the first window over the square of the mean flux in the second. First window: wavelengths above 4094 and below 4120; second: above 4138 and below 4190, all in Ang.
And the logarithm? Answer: 0.3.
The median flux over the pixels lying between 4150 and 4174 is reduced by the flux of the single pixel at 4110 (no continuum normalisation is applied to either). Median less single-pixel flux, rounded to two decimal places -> 1.06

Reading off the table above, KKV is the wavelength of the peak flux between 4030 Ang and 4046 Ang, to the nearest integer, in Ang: 4032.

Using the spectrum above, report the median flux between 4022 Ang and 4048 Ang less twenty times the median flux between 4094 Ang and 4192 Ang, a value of -90.2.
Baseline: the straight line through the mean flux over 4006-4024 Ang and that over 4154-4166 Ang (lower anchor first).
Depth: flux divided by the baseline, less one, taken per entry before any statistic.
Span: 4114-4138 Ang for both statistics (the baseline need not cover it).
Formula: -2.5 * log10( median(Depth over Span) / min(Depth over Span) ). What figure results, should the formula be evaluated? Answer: 0.7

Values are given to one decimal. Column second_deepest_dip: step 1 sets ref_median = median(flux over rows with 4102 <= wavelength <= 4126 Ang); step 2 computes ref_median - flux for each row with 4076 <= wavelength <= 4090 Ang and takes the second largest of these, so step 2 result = -0.5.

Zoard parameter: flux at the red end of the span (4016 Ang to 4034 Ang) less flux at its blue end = 1.1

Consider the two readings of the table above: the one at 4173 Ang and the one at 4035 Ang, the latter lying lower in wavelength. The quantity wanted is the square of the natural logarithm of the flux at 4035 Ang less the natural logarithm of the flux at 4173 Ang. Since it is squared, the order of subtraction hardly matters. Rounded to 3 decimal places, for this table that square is 0.013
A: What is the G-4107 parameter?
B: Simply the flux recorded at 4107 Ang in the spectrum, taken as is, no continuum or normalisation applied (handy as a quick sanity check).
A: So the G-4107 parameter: 5.068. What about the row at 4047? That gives 5.052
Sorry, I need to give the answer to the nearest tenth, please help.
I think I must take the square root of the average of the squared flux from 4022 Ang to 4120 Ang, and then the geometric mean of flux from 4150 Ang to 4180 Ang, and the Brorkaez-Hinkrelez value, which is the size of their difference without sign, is 0.5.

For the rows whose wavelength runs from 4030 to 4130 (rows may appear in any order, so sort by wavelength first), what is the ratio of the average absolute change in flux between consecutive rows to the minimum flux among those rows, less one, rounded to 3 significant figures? -0.864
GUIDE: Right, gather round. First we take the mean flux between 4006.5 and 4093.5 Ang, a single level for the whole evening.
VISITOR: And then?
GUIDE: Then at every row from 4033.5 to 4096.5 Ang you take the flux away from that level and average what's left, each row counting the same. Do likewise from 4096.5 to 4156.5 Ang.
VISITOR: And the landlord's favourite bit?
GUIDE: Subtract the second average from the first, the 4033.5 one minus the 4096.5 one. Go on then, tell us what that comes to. -0.50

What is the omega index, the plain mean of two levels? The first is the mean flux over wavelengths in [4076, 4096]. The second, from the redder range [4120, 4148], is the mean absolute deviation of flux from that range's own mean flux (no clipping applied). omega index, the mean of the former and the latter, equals 2.69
